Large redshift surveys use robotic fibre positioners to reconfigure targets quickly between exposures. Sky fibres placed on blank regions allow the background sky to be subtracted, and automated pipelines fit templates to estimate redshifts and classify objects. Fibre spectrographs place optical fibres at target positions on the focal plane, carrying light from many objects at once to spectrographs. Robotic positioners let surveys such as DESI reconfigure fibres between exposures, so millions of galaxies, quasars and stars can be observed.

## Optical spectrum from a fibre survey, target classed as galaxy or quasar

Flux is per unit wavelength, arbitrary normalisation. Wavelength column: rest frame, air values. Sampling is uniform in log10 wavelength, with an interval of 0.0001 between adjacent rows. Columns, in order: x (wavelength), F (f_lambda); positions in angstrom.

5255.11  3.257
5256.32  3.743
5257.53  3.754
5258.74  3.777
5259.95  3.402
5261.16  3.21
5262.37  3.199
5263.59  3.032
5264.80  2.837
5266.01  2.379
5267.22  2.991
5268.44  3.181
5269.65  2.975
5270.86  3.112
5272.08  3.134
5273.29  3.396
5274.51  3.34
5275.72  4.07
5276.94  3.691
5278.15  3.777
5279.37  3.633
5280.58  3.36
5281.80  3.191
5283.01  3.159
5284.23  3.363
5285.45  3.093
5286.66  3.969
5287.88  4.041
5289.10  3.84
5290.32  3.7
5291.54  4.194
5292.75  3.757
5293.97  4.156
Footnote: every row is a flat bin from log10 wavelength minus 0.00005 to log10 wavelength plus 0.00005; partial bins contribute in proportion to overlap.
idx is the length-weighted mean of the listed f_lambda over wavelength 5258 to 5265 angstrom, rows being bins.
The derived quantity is 3.28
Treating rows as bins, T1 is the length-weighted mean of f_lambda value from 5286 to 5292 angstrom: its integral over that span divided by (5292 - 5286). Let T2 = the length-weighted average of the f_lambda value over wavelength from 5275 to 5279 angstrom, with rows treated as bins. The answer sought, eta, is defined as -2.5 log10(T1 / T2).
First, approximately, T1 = 3.9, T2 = 3.82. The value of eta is -0.03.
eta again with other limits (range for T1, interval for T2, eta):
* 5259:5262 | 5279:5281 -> 0.05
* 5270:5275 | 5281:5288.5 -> 0.08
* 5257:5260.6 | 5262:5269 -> -0.24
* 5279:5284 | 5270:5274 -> -0.04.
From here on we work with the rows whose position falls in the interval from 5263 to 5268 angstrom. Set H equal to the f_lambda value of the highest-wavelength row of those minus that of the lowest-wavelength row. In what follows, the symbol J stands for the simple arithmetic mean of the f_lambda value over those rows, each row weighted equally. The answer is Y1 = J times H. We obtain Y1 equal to -0.1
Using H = -0.04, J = 2.8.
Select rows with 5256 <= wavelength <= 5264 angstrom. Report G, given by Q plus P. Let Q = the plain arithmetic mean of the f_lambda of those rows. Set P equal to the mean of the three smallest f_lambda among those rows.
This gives 6.6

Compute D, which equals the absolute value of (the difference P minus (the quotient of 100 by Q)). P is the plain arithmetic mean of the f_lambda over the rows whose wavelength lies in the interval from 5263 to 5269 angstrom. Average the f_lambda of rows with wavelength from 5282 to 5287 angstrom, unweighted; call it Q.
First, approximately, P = 2.9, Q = 3.40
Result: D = 26.6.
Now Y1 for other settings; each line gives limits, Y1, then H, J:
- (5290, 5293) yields 0.2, 0.06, 3.9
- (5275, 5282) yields -3.2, -0.88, 3.6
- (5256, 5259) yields 0.1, 0.03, 3.8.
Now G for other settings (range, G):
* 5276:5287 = 6.6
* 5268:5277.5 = 6.4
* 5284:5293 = 7.1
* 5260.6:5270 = 5.7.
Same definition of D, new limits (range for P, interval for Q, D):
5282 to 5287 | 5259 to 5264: 27.7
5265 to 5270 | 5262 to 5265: 30.2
